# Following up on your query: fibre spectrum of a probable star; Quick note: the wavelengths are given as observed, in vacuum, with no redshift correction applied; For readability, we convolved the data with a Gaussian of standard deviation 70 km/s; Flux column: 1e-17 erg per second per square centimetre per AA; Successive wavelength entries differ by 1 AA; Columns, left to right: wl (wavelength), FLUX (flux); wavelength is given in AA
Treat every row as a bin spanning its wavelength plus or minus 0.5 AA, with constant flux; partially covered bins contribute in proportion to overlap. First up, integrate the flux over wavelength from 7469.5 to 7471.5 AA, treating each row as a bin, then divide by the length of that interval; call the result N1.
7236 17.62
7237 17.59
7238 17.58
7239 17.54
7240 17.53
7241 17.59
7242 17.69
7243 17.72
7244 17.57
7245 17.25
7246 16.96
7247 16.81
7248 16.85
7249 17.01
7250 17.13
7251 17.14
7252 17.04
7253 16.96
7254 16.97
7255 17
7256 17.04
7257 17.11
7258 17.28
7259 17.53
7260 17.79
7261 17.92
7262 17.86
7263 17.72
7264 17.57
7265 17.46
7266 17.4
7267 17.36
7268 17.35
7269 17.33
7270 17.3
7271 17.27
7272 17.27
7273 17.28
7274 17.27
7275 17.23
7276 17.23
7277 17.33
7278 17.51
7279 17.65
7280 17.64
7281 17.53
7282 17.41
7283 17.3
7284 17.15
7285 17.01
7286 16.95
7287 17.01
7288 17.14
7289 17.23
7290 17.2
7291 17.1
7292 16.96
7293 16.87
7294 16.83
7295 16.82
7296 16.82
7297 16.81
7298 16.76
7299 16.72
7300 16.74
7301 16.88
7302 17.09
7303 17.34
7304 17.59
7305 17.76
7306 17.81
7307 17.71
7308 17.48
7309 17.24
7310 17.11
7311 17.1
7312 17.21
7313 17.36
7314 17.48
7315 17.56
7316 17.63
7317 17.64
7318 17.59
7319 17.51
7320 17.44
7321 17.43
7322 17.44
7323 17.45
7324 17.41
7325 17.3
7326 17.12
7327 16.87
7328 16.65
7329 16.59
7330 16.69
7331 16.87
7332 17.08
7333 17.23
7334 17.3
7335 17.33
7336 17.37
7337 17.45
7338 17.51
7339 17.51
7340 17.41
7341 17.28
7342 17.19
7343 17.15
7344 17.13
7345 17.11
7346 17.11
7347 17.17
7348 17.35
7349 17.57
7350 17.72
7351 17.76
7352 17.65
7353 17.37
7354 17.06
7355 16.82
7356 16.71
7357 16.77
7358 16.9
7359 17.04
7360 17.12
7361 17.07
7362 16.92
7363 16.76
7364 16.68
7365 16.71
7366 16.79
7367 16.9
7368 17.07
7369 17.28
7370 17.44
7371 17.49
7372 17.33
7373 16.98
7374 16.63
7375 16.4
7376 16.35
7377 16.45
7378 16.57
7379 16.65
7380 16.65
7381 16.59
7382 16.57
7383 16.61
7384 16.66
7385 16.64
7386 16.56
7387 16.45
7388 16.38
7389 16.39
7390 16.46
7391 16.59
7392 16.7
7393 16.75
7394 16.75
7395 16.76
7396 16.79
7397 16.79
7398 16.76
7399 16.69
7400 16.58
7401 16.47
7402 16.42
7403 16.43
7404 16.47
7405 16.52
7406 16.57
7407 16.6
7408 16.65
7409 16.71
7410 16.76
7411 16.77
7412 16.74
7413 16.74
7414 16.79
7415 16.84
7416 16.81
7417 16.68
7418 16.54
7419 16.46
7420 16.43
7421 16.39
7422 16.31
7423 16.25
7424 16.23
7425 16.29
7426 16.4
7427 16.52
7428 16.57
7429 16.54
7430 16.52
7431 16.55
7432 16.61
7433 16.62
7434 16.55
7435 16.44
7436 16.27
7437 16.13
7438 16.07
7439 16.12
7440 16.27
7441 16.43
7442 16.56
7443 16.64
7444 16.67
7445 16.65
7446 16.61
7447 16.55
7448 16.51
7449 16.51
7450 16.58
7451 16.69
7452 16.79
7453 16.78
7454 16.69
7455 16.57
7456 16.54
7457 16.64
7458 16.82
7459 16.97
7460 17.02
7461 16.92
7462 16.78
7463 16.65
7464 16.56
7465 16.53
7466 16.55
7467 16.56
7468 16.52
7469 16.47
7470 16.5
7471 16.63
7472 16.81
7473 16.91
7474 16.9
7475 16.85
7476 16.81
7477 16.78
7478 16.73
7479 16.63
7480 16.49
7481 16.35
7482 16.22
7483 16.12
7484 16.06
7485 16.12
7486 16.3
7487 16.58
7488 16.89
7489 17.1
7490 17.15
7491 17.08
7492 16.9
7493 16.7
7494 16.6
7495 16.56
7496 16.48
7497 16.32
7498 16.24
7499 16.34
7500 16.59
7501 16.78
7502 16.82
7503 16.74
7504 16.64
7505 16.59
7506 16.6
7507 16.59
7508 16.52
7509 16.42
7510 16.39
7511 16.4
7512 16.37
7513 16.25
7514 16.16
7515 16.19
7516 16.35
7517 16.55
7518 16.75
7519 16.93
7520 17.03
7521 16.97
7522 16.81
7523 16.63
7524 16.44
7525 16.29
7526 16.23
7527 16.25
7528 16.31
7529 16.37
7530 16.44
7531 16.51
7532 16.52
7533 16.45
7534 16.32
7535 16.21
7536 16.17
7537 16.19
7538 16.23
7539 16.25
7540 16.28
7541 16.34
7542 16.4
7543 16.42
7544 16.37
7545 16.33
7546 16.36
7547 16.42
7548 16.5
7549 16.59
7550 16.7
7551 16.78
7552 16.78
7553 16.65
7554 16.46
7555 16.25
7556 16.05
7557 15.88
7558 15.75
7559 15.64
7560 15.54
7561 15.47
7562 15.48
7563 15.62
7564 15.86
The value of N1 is 16.6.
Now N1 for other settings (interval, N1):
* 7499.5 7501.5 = 16.7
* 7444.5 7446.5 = 16.6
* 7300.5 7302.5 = 17.0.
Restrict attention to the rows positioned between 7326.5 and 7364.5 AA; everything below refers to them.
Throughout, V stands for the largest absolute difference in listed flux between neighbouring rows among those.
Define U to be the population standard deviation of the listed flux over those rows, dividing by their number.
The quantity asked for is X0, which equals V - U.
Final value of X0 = 0.000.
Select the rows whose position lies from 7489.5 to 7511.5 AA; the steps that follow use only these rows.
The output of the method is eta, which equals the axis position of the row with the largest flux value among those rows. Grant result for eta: 7490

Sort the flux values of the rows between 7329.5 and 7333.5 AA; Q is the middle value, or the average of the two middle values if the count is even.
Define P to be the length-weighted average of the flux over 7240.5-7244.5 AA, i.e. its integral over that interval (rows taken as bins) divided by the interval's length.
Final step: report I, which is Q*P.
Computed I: 299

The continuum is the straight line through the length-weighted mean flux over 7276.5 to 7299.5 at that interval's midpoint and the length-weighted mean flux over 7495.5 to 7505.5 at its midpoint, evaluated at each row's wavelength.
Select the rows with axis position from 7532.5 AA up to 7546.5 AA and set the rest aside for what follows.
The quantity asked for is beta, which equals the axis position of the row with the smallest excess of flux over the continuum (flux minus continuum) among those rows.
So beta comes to 7536 AA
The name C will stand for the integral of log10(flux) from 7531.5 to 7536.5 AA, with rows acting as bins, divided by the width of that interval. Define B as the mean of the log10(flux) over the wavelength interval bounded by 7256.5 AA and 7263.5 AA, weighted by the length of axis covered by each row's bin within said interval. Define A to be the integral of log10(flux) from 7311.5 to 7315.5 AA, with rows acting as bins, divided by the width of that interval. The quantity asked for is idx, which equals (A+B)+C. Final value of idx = 3.70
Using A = 1.24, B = 1.25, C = 1.21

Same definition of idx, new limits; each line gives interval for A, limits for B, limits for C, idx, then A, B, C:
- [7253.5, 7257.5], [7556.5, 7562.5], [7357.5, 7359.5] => 3.65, 1.23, 1.19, 1.23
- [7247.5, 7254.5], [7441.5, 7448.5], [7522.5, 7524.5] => 3.67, 1.23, 1.22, 1.22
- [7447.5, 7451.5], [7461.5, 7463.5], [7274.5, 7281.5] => 3.68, 1.22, 1.22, 1.24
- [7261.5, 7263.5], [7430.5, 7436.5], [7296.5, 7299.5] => 3.69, 1.25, 1.22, 1.22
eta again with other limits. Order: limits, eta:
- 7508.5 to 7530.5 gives 7520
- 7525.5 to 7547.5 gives 7532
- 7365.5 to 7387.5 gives 7371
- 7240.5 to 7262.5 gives 7261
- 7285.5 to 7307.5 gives 7306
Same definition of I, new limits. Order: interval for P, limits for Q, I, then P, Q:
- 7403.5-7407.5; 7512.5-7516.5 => 268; 16.5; 16.2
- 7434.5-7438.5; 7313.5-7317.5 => 286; 16.2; 17.6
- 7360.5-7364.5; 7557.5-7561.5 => 263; 16.9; 15.6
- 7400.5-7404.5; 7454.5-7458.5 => 273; 16.4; 16.6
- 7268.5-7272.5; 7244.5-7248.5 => 292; 17.3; 16.9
